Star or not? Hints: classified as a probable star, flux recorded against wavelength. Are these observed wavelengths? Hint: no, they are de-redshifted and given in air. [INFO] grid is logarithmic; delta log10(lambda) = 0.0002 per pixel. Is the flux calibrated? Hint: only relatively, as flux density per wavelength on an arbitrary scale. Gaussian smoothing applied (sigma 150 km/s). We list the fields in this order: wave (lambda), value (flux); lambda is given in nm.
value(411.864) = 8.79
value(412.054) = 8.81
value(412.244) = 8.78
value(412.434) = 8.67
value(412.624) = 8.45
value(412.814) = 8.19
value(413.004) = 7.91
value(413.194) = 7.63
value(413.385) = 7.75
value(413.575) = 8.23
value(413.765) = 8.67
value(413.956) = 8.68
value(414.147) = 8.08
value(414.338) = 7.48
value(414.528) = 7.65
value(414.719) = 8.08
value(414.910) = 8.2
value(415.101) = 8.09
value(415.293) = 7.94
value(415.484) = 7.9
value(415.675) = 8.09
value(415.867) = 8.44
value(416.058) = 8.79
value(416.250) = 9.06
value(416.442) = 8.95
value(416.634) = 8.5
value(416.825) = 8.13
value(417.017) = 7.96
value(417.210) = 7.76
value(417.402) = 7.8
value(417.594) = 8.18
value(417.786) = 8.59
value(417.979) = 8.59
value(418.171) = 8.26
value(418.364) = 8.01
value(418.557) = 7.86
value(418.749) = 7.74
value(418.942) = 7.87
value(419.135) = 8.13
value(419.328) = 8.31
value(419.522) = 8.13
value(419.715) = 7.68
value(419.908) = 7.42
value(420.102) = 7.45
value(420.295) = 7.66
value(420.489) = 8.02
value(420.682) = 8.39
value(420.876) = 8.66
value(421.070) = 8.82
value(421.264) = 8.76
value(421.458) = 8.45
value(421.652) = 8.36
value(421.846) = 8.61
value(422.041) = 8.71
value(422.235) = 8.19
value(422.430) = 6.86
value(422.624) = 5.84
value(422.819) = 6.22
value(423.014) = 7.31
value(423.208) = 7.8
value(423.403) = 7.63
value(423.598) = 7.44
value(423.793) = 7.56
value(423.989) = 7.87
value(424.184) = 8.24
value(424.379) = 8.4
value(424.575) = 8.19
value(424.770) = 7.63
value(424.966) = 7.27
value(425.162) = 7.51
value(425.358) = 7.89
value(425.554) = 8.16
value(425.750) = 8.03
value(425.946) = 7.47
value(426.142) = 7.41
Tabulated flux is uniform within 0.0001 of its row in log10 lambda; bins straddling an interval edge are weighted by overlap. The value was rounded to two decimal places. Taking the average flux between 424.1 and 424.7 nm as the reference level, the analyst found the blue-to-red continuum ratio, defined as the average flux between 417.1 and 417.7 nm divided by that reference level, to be 0.96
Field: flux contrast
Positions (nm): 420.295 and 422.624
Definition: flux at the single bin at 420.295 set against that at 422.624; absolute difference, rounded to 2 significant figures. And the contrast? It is 1.8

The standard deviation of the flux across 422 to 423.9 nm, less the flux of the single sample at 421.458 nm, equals -7.6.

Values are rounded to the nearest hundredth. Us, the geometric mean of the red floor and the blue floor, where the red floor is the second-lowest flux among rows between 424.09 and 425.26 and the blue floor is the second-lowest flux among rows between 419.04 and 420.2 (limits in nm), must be 7.48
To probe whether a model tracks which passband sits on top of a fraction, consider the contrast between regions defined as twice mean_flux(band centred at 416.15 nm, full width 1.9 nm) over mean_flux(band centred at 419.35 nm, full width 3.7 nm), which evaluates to 2.07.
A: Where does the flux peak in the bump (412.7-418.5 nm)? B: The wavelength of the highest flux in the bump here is 416.250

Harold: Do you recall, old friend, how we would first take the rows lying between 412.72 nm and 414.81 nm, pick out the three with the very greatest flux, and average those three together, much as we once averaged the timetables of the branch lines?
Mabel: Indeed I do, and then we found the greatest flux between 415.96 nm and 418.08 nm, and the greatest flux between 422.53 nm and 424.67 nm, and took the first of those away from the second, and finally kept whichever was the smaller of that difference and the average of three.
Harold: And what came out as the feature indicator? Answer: -0.66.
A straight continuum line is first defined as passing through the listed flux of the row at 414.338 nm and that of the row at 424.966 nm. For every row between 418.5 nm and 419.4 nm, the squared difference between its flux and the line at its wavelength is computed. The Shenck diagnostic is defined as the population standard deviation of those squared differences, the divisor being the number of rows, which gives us 0.28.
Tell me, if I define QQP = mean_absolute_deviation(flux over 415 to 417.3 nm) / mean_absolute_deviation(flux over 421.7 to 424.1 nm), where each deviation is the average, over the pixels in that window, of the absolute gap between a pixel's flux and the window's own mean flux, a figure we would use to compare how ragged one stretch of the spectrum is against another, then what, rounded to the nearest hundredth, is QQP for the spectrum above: 0.58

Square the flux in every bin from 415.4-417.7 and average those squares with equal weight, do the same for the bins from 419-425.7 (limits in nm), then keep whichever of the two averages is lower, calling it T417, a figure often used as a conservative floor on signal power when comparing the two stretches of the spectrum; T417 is 62.4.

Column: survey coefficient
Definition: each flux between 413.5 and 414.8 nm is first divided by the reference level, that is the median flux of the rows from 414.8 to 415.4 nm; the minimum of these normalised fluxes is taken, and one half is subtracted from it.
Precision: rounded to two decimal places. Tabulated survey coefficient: 0.42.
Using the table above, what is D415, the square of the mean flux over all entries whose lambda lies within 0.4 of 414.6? 62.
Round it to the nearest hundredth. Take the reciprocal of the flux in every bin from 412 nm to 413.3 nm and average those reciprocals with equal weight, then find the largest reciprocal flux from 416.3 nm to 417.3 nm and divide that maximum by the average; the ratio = 1.07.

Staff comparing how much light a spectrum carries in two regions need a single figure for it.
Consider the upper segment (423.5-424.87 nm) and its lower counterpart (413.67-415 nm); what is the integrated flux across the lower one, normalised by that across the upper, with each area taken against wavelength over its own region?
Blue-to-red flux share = 1.00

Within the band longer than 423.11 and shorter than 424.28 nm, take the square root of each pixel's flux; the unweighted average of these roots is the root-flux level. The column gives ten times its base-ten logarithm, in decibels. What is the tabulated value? 4.45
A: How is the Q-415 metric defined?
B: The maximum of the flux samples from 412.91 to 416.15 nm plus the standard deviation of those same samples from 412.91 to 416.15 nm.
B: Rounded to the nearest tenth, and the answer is 9.2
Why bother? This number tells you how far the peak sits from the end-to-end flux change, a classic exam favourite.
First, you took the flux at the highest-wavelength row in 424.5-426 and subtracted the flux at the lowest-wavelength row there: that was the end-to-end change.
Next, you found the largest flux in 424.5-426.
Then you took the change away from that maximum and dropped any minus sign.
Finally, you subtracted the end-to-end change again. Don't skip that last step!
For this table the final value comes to 9.6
